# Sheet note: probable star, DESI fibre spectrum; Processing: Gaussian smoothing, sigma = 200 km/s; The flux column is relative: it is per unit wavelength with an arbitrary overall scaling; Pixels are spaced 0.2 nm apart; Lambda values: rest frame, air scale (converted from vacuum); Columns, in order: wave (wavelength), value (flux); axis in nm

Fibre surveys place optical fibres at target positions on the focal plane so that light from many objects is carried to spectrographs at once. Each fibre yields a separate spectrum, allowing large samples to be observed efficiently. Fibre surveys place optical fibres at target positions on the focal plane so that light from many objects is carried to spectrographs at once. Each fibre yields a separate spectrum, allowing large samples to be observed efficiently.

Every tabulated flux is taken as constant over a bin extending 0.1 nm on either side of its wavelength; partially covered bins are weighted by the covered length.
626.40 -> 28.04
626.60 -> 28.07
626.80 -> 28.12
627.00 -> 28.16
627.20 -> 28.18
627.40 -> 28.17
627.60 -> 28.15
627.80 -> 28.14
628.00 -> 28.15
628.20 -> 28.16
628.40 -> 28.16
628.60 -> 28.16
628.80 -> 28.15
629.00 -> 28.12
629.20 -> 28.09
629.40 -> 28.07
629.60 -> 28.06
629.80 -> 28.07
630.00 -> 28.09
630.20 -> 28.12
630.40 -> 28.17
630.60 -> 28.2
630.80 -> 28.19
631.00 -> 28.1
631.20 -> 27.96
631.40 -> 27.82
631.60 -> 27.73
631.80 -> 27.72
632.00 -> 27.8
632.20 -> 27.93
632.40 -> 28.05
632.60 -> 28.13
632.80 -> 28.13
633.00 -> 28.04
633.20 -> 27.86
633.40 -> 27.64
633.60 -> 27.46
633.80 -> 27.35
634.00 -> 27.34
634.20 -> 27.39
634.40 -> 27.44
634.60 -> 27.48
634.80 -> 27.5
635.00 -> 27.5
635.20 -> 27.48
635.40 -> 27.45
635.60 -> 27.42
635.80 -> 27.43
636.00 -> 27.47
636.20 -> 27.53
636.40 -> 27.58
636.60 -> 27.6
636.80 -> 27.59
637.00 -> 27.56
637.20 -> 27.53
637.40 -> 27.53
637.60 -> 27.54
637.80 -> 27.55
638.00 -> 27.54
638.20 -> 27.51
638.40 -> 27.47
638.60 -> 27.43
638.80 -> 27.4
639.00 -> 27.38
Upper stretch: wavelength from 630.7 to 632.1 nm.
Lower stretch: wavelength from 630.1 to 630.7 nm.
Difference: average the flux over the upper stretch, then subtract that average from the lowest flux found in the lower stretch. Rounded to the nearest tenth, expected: 0.2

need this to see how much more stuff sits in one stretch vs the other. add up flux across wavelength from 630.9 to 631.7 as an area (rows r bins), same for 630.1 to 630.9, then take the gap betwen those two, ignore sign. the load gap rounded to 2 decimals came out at 0.21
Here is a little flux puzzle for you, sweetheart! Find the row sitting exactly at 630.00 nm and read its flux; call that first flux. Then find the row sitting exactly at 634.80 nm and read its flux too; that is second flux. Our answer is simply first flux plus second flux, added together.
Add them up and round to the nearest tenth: 55.6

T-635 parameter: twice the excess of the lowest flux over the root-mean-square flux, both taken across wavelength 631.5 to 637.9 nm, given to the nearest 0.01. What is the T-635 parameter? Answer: -0.56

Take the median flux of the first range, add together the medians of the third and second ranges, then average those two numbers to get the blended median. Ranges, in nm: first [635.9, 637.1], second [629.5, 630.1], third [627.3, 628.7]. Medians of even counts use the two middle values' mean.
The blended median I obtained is 41.9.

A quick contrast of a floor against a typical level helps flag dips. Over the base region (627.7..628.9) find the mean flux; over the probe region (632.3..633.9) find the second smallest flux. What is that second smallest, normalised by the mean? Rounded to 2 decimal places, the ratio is 0.98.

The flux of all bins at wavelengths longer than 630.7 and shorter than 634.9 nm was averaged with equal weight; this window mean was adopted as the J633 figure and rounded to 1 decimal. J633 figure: 27.8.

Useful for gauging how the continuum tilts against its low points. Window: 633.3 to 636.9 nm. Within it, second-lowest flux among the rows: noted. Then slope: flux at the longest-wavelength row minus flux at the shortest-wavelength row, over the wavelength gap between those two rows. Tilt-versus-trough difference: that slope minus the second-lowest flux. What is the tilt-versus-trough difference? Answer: -27.36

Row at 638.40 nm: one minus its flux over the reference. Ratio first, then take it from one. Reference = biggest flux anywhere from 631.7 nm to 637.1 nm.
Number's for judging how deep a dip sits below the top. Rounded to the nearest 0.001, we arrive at 0.023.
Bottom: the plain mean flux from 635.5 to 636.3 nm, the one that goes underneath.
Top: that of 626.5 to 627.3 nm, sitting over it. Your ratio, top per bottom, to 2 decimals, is 1.02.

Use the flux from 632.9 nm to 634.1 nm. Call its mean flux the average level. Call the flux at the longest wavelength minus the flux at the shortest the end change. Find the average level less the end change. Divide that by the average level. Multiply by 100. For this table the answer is 103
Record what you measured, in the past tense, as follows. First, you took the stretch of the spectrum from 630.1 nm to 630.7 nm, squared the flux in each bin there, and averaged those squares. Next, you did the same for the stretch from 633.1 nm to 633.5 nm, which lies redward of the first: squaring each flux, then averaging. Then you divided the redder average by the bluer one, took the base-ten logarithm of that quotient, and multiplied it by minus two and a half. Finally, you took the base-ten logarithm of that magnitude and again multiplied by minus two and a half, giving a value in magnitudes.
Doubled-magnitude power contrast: 3.7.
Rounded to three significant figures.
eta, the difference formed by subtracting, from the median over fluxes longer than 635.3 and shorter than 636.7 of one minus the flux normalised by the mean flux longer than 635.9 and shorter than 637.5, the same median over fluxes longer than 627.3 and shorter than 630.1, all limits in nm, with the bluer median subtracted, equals 0.0245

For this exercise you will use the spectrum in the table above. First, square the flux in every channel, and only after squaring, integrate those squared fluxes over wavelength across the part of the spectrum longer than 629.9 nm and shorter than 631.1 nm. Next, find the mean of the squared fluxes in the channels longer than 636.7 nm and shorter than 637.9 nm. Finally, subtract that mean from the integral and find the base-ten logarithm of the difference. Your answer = 2.28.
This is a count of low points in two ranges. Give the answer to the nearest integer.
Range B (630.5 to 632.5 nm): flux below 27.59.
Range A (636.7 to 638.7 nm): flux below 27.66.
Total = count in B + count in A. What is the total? 10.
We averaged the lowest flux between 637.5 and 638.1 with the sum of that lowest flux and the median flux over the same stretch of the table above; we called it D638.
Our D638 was 41.3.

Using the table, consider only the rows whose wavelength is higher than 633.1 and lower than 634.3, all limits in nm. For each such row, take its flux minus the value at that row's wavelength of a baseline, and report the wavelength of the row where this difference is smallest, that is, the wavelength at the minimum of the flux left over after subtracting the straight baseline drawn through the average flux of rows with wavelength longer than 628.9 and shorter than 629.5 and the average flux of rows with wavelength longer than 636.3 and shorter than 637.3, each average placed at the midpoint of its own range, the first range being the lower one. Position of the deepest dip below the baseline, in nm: 633.80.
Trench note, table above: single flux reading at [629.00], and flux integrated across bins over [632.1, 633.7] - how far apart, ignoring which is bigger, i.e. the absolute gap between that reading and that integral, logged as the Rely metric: 17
